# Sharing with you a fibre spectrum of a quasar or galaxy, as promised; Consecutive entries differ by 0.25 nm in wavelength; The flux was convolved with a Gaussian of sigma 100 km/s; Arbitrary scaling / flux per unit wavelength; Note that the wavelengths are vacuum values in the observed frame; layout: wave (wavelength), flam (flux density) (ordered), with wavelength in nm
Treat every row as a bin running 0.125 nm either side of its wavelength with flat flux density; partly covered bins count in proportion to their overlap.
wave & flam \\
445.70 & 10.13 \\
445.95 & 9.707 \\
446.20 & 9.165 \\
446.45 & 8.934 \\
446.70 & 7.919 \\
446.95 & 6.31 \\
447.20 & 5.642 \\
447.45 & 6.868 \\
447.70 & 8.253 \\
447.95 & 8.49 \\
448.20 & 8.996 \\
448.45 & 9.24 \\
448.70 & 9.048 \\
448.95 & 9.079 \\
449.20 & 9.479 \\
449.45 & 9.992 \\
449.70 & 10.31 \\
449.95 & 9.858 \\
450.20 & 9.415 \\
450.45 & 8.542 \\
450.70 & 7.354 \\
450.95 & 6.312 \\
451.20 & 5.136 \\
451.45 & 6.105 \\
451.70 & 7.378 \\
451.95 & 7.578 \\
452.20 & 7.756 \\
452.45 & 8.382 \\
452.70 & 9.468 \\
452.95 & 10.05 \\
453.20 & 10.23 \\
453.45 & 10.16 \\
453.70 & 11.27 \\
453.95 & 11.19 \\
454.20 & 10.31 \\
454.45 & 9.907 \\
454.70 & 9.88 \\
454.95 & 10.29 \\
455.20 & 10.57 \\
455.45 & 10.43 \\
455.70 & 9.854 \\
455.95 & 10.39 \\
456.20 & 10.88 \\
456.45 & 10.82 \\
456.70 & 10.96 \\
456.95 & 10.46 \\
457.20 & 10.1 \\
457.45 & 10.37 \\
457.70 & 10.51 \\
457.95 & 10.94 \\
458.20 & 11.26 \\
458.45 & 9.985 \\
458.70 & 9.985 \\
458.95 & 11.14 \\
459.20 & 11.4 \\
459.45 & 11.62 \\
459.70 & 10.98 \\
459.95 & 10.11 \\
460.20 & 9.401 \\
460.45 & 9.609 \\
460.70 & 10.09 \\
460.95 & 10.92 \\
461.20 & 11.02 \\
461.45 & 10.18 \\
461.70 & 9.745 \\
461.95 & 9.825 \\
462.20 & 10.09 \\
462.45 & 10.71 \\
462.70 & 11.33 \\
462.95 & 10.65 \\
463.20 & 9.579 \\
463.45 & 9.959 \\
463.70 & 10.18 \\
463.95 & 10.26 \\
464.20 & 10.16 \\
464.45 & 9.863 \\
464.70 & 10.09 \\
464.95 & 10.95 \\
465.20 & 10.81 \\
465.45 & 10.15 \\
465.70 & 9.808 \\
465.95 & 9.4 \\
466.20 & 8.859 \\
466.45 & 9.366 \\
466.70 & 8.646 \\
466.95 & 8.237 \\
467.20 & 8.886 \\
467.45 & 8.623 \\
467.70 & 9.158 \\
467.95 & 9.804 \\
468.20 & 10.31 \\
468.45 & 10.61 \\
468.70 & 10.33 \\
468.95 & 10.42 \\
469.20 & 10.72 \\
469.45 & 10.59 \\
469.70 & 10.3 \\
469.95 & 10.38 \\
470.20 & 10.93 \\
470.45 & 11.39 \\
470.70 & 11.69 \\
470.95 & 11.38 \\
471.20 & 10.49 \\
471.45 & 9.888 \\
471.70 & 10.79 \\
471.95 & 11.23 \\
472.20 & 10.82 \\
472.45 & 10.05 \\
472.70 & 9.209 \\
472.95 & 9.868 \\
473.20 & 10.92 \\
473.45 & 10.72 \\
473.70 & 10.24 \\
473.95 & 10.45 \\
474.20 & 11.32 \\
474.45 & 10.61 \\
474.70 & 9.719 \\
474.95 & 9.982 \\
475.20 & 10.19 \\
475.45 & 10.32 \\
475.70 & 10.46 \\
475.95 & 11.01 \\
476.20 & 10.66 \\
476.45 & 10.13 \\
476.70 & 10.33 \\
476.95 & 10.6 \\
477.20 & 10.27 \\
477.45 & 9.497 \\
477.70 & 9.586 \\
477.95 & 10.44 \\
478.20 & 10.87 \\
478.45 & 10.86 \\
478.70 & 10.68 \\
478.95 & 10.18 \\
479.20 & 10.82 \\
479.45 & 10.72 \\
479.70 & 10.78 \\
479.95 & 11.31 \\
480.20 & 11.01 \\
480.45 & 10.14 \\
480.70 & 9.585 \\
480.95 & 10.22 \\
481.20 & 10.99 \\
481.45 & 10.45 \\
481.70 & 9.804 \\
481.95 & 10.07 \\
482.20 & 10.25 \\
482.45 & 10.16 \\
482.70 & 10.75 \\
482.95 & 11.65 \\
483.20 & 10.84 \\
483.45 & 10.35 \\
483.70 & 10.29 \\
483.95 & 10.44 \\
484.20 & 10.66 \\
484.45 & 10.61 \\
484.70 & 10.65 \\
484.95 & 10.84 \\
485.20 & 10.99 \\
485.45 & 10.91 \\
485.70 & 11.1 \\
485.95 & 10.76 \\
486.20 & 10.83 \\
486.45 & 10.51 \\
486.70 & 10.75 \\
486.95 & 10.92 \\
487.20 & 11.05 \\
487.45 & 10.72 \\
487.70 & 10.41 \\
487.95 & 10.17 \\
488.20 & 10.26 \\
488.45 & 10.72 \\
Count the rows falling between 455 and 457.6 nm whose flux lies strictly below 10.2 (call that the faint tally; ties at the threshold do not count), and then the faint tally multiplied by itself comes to 4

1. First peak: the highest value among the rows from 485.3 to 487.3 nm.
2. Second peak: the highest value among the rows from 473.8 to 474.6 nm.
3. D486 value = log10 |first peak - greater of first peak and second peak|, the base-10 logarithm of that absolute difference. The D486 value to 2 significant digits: -0.66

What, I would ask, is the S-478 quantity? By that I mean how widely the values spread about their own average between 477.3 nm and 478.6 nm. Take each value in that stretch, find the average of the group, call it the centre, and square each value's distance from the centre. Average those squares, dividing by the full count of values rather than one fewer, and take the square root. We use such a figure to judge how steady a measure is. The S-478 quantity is 0.60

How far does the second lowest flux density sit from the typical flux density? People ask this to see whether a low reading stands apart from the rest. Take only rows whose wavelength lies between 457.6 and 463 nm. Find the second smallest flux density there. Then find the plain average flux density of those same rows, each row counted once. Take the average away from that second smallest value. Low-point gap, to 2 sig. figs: -0.91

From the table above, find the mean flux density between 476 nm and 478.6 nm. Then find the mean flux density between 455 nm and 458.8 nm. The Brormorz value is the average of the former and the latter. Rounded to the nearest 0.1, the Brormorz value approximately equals 10.4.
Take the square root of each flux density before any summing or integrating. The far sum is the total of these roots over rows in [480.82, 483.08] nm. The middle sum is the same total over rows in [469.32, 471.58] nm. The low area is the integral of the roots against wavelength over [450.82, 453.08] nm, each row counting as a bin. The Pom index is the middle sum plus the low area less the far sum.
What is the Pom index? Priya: 6.6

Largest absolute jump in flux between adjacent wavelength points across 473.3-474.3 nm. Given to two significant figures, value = 0.87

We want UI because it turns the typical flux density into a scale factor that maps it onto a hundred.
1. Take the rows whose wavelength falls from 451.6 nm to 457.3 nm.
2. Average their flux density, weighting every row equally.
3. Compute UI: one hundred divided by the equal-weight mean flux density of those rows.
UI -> 10.1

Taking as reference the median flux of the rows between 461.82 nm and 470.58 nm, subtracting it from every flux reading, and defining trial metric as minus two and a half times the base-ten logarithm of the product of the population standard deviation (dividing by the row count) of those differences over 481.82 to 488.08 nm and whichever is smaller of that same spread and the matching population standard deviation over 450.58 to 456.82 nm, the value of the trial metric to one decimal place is 2.3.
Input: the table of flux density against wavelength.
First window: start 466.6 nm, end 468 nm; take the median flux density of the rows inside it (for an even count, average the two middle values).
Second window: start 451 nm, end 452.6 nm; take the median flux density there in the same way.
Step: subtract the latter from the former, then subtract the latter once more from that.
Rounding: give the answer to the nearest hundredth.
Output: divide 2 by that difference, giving -0.32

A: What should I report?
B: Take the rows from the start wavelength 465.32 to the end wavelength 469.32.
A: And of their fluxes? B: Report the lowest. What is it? 8.237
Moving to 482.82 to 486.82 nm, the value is 10.29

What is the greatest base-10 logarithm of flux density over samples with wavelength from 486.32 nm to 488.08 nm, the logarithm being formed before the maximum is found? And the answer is 1.04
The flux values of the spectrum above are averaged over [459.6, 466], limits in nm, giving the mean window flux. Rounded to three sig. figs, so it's 10.2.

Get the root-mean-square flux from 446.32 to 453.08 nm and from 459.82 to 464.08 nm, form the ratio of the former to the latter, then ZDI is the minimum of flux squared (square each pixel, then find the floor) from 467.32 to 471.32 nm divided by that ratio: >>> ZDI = 91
